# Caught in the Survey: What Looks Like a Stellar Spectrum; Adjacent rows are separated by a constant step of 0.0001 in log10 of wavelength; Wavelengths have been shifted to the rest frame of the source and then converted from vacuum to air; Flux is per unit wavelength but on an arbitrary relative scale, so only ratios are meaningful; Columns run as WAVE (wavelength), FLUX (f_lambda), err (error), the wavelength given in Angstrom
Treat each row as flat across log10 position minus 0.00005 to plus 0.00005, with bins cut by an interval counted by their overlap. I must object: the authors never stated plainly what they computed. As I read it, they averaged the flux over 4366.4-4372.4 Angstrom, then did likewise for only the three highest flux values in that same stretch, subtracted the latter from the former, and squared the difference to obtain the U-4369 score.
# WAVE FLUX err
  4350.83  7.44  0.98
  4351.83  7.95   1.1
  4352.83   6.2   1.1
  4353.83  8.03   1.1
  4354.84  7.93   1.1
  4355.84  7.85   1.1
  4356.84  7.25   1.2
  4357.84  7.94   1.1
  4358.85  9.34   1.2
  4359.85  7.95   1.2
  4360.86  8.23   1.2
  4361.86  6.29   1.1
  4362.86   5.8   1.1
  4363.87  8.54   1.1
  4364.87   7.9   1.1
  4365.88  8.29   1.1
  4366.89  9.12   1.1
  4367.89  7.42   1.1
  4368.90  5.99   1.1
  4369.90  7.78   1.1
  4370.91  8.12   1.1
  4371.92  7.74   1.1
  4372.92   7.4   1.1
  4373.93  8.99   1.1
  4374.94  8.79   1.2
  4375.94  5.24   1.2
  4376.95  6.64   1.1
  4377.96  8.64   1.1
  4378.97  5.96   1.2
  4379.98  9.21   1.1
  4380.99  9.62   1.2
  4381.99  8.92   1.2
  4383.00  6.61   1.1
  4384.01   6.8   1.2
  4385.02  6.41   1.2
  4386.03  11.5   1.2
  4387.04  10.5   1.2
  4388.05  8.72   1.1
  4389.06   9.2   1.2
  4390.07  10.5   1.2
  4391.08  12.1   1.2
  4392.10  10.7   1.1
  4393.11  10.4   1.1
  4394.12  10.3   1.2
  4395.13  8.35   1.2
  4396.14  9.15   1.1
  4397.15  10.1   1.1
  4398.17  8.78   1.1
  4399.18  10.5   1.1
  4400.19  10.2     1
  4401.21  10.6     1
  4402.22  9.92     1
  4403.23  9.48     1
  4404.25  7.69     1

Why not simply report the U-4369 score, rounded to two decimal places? 0.42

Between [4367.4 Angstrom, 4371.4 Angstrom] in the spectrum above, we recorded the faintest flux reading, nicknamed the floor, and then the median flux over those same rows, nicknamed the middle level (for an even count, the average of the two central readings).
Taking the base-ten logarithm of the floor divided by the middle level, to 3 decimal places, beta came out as -0.103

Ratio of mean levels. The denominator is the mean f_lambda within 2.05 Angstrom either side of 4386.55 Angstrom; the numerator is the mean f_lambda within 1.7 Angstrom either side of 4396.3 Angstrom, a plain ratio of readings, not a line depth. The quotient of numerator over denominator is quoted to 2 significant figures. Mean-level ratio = 0.99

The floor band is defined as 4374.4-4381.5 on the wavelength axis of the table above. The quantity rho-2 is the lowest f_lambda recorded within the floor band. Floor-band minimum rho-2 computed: 5.24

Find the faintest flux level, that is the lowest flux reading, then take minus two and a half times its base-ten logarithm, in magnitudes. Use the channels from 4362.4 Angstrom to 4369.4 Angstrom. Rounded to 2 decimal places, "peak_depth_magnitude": -1.91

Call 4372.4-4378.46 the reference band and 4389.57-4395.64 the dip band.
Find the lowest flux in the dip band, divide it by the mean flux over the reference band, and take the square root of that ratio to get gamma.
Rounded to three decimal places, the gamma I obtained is 1.047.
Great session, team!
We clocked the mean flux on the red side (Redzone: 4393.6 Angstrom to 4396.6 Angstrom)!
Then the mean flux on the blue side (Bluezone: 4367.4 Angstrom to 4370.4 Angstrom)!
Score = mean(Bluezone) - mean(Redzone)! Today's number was -2.2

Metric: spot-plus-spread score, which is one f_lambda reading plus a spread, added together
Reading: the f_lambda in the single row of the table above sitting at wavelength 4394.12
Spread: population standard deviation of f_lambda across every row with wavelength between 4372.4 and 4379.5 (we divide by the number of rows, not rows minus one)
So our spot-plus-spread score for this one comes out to 11.7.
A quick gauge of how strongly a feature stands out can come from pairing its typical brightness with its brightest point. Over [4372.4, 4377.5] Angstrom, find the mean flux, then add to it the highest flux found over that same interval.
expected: 16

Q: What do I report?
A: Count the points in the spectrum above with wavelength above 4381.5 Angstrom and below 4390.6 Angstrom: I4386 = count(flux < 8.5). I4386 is 3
